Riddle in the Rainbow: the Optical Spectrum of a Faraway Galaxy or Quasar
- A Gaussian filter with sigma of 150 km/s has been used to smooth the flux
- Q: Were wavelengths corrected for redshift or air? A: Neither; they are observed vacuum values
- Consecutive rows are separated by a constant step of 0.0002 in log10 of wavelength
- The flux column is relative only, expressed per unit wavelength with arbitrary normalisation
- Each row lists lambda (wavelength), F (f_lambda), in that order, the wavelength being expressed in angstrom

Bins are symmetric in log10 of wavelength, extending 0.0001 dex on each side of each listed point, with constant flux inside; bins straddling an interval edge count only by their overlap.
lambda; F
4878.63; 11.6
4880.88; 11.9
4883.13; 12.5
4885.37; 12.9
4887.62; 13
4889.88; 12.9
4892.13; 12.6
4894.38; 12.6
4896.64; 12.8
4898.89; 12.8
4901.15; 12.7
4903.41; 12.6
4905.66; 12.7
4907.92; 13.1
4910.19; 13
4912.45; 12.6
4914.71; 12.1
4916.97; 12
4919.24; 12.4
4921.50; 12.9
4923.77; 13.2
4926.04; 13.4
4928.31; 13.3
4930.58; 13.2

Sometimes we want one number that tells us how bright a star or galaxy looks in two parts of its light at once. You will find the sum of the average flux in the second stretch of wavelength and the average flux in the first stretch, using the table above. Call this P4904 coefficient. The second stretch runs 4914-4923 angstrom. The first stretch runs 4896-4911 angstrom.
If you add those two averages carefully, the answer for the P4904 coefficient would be 25.2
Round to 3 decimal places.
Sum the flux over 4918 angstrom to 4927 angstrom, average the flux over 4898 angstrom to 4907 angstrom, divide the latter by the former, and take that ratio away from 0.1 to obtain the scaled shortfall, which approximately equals -0.145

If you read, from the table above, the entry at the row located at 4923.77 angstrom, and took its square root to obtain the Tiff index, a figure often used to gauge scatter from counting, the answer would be 3.63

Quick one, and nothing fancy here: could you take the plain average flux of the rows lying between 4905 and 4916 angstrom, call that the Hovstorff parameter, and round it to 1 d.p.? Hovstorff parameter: 12.7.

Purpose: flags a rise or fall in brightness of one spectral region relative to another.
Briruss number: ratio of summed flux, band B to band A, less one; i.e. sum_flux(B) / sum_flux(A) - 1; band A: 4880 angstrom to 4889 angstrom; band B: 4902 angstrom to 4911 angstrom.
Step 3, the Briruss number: 0.02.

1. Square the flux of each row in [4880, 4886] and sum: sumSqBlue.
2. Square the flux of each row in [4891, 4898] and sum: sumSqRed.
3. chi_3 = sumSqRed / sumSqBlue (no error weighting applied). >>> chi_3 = 1.04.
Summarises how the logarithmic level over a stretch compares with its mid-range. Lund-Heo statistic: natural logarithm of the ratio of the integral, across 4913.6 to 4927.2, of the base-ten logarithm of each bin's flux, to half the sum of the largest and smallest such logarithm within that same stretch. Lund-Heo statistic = 2.609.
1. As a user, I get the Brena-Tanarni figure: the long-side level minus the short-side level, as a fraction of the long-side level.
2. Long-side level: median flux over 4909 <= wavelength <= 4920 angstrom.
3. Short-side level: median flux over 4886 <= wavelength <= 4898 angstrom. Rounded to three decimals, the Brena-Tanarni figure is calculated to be -0.032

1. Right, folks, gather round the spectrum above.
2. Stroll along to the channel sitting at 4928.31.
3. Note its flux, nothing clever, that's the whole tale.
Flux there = 13.3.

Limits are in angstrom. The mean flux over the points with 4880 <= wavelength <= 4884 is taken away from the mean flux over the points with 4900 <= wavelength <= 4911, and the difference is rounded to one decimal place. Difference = 0.6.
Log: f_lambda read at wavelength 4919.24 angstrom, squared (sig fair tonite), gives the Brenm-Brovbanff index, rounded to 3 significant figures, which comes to 154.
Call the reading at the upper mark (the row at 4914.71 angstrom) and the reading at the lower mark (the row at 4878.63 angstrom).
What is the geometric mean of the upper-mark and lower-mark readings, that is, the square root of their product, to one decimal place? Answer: 11.8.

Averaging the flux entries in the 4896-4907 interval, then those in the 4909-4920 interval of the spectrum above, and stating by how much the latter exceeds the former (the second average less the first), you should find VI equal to -0.3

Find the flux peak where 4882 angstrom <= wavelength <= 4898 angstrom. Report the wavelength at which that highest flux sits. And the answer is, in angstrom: 4887.62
